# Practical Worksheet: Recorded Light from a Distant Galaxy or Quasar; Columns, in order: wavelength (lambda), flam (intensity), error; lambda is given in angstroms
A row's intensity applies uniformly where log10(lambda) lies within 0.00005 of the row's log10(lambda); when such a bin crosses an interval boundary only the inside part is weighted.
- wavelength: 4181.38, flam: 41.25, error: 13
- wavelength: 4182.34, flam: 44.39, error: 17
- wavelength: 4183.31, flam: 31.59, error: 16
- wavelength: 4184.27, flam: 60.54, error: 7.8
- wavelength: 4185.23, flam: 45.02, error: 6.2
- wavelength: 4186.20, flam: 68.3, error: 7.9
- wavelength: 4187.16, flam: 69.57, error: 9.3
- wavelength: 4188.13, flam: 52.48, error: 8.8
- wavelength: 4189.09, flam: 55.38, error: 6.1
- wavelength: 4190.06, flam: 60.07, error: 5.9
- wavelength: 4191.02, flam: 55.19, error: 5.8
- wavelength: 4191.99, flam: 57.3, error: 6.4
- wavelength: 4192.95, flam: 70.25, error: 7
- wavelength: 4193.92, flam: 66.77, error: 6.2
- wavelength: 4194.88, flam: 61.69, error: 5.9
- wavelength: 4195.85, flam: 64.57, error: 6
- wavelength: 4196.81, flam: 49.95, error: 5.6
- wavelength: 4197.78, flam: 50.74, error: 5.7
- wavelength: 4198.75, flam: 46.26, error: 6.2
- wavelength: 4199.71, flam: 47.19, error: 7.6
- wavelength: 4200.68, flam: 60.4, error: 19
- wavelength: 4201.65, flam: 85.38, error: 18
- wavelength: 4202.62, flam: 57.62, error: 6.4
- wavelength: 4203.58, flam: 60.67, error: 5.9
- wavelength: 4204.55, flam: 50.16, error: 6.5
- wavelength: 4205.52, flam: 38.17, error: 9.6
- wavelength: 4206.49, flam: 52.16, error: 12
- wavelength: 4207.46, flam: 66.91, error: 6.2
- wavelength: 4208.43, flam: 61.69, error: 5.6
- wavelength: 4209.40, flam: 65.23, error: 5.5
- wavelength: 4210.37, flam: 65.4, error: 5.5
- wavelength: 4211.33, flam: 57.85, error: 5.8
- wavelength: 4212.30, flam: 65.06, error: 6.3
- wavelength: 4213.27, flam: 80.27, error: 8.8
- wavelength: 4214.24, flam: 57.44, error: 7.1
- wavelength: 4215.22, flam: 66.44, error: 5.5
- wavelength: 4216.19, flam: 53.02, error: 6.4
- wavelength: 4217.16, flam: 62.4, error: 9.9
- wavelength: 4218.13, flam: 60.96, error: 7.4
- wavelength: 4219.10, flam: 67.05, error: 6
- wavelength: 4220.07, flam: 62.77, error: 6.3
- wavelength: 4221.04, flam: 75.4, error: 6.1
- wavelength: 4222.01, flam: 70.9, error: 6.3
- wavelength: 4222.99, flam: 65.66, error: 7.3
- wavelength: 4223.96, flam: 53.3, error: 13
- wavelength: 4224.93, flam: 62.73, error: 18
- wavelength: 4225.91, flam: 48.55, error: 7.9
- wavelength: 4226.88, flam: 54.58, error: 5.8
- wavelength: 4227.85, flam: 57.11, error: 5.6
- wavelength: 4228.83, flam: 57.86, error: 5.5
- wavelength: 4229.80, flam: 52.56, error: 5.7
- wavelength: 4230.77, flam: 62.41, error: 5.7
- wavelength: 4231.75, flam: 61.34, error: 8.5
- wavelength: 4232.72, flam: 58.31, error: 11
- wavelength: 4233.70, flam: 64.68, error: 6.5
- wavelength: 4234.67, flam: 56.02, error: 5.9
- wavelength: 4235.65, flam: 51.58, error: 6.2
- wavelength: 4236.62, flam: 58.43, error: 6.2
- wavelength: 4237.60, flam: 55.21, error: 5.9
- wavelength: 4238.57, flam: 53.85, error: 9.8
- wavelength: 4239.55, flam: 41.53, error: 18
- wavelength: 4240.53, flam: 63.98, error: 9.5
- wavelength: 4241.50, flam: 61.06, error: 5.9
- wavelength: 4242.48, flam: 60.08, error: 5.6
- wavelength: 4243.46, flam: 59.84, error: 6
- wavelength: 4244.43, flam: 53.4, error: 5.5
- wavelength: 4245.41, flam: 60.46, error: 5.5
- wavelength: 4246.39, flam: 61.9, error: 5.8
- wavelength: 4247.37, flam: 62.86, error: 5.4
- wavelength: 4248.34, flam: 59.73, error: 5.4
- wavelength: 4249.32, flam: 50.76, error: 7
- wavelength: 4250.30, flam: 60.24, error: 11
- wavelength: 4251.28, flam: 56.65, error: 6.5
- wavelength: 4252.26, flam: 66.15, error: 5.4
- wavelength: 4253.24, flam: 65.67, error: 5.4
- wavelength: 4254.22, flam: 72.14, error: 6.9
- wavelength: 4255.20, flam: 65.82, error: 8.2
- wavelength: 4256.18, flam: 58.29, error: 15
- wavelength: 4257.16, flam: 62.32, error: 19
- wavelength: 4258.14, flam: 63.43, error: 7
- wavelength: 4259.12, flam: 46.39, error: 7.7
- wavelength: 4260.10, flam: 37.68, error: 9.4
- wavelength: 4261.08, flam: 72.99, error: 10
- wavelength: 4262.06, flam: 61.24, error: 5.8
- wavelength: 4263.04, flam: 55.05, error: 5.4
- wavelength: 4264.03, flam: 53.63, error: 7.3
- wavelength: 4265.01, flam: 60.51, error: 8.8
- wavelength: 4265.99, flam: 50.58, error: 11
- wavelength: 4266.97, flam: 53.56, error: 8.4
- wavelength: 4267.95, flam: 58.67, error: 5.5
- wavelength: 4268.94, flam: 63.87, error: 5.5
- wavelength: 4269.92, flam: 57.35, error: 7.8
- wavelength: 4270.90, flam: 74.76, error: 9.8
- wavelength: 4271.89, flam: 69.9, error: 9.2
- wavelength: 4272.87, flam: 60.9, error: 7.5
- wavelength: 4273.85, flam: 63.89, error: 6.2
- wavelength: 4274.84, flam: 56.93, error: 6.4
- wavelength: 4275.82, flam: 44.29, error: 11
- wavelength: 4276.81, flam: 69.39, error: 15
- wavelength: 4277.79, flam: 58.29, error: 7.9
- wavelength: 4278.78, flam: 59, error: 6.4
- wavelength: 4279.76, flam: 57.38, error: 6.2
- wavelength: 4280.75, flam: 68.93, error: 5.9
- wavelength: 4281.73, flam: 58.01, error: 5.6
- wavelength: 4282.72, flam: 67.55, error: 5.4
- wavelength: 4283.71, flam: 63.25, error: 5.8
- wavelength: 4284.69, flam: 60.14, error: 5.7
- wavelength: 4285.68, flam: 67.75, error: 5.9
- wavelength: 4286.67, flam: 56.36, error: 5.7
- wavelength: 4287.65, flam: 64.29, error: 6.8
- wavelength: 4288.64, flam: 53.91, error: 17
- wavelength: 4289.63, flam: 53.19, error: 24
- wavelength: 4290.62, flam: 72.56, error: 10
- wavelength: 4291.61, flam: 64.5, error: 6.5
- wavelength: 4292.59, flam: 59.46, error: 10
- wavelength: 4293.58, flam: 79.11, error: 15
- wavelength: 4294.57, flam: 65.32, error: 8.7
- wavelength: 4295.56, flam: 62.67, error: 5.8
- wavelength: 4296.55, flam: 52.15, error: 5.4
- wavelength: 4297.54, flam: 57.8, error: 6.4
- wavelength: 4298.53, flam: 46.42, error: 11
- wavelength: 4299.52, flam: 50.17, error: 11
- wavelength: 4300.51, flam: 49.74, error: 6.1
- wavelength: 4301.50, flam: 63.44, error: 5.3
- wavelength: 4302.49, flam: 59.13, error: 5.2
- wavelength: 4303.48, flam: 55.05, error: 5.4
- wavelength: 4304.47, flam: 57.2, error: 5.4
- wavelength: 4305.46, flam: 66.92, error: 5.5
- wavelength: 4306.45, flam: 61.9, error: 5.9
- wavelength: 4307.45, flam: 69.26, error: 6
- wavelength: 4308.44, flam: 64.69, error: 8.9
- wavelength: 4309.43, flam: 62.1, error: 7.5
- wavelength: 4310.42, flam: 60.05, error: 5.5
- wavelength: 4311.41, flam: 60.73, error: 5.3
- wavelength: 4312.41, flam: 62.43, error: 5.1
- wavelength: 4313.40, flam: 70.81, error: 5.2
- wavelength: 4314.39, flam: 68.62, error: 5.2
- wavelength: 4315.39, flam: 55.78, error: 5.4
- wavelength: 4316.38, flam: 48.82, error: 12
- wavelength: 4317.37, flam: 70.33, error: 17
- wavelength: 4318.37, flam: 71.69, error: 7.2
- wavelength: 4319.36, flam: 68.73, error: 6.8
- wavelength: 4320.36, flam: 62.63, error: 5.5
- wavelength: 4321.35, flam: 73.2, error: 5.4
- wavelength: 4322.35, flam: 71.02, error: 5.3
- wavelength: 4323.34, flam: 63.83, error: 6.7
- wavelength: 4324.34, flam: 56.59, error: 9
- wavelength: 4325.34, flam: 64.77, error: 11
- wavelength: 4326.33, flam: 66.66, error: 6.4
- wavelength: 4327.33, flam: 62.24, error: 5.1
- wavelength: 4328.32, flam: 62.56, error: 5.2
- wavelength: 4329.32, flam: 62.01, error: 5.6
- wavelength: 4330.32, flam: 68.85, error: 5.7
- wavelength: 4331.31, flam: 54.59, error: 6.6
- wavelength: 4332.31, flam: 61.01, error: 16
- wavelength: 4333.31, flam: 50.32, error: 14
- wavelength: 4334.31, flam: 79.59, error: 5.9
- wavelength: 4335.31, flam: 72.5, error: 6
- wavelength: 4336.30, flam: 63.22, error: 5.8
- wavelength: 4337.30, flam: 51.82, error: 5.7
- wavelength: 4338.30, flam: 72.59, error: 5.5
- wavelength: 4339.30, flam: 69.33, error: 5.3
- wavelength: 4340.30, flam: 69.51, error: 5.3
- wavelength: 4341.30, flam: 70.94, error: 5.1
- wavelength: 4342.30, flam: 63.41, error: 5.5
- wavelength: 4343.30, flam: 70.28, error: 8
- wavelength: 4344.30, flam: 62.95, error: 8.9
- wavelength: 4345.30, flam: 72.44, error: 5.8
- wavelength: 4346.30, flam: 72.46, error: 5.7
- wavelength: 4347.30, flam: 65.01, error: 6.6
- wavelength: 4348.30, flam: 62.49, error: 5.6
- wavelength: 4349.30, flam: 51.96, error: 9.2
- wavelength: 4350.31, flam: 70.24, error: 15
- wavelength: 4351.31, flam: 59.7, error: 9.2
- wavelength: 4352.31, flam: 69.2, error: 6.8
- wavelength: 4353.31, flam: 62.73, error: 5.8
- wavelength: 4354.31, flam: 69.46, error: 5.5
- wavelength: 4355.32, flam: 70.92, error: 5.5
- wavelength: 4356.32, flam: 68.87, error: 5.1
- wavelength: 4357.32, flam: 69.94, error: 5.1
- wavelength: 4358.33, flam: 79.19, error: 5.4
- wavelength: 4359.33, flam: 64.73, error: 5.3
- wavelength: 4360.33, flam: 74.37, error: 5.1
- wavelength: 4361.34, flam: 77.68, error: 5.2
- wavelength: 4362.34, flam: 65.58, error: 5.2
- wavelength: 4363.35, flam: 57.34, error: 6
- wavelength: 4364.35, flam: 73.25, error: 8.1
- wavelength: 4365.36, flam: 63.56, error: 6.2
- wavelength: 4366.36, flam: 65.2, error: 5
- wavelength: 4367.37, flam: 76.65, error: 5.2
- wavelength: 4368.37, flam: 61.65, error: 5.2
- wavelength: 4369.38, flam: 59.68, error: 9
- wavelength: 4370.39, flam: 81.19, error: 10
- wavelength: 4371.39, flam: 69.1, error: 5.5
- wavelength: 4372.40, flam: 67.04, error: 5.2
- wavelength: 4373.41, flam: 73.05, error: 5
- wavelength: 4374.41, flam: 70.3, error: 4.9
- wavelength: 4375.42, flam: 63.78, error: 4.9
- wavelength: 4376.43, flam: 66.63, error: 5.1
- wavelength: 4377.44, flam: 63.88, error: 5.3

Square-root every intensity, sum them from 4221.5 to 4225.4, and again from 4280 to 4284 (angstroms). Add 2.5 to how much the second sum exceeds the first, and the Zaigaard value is 2.8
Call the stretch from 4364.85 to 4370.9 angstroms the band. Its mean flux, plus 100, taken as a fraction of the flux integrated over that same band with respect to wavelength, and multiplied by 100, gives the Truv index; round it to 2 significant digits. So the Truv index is 41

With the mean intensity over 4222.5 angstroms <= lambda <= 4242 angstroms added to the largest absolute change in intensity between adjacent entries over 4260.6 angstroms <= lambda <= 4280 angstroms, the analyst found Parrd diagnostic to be 82.1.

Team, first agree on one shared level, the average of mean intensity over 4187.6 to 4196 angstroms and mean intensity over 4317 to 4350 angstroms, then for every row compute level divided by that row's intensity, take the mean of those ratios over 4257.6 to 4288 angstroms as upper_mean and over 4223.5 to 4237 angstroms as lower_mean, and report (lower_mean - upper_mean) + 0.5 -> 0.536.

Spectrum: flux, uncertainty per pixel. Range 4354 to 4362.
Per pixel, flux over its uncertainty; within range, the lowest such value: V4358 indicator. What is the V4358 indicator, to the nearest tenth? 12.2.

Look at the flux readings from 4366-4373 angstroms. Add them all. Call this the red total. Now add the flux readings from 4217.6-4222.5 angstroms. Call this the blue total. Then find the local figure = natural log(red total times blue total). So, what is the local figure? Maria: 12.0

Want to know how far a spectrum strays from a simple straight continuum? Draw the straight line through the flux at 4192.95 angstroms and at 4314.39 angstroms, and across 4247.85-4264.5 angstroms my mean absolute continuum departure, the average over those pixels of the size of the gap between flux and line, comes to 11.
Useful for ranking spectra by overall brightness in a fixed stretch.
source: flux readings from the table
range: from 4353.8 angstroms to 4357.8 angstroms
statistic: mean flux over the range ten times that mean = 698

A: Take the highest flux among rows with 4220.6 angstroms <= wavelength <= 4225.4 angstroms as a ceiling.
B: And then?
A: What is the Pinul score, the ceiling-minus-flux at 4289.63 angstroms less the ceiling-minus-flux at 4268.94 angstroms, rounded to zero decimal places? 11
